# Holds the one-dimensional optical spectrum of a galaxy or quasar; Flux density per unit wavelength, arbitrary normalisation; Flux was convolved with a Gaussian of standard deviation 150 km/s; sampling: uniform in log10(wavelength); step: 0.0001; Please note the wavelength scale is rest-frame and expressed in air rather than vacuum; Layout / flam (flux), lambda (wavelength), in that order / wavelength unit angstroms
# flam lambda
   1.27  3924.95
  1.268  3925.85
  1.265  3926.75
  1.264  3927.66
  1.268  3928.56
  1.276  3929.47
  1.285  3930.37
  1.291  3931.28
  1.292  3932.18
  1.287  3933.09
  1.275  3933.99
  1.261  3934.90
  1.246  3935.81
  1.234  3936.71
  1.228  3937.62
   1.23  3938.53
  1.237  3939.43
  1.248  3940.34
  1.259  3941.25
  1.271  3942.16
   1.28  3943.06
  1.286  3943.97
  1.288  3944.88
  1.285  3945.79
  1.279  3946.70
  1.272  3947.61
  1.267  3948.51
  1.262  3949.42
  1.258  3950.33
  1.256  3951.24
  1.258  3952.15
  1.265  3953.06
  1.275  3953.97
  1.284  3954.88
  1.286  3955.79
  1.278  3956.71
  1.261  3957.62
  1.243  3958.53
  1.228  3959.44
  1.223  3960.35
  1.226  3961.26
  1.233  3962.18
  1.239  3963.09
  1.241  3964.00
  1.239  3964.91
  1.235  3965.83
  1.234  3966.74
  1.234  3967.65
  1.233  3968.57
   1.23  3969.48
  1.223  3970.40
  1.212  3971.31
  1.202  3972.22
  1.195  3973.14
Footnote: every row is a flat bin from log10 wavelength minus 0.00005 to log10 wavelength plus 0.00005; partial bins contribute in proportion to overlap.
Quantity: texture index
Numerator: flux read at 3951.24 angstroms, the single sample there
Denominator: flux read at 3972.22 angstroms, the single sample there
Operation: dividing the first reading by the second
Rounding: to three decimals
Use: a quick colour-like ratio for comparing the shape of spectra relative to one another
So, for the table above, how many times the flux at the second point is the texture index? 1.045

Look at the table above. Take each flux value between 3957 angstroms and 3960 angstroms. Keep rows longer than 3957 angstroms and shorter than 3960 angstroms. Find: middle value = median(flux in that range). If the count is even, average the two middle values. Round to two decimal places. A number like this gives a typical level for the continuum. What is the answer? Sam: 1.24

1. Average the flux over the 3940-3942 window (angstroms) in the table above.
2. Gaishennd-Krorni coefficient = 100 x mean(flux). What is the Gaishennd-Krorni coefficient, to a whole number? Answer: 125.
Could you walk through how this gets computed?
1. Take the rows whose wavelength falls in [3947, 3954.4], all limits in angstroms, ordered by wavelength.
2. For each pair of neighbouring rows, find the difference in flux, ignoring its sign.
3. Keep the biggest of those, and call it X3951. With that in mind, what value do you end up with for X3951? 0.010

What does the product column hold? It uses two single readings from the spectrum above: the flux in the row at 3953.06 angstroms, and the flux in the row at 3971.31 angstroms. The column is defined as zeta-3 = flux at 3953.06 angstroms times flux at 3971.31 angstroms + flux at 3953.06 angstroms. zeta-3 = 2.80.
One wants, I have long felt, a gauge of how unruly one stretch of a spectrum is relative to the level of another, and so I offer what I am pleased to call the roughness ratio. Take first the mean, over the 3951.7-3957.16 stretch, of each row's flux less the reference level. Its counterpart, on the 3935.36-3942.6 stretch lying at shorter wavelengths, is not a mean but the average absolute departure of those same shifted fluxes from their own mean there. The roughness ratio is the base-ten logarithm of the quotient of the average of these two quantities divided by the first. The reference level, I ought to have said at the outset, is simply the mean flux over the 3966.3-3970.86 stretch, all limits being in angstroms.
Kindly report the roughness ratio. -0.20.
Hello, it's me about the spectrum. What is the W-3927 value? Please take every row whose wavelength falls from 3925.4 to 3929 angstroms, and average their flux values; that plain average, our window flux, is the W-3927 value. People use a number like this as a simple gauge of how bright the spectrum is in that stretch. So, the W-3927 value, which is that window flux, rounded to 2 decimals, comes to 1.27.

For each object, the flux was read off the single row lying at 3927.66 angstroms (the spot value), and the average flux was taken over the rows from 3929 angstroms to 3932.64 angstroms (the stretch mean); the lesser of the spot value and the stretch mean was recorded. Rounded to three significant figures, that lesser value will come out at 1.26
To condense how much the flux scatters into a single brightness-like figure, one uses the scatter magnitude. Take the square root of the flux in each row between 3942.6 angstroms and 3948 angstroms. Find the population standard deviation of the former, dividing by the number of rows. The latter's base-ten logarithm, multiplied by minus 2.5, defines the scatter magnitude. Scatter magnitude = 6.6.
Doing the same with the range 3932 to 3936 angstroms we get 5.3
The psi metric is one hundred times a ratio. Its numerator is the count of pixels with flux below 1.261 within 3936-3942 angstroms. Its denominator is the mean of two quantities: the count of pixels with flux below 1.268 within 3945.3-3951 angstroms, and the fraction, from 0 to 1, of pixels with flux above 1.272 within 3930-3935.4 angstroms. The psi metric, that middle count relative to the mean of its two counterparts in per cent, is 313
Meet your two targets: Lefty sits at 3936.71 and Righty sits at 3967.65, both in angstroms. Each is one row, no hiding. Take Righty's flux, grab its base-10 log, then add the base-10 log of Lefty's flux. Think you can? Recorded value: 0.183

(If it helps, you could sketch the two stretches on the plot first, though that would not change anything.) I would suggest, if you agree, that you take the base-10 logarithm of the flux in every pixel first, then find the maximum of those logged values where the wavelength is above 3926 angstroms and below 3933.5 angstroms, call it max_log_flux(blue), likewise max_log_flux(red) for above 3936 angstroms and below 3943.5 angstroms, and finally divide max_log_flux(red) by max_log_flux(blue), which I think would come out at 0.96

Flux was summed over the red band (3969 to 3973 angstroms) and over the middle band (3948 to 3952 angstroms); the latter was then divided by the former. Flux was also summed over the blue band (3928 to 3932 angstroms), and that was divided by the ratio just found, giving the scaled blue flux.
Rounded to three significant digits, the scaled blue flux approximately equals 4.94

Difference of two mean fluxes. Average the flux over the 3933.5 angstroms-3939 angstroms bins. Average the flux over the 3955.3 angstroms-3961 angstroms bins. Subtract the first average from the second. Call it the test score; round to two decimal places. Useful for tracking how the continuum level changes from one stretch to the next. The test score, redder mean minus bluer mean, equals 0.01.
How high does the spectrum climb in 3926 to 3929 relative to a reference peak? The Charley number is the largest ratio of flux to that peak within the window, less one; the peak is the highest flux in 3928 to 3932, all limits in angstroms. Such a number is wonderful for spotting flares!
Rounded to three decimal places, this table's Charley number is -0.018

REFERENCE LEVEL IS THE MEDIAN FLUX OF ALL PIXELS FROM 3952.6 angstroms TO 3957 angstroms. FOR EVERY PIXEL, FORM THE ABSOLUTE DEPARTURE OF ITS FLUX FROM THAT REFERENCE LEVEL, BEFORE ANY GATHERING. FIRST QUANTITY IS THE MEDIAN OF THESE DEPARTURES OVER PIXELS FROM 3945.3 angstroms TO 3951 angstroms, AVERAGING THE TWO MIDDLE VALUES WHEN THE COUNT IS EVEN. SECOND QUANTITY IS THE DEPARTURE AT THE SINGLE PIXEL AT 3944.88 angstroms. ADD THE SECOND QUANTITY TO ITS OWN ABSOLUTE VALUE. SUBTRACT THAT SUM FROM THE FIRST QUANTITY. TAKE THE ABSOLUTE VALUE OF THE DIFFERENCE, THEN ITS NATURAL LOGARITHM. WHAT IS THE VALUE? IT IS -4.5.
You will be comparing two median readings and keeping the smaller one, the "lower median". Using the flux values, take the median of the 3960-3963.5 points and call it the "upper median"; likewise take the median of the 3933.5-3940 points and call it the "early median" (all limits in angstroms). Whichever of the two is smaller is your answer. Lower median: 1.23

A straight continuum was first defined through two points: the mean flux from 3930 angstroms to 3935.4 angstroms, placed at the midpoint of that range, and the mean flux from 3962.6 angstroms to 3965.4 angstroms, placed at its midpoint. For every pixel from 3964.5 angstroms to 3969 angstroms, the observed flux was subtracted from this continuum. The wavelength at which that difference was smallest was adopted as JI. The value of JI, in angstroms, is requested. 3964.91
